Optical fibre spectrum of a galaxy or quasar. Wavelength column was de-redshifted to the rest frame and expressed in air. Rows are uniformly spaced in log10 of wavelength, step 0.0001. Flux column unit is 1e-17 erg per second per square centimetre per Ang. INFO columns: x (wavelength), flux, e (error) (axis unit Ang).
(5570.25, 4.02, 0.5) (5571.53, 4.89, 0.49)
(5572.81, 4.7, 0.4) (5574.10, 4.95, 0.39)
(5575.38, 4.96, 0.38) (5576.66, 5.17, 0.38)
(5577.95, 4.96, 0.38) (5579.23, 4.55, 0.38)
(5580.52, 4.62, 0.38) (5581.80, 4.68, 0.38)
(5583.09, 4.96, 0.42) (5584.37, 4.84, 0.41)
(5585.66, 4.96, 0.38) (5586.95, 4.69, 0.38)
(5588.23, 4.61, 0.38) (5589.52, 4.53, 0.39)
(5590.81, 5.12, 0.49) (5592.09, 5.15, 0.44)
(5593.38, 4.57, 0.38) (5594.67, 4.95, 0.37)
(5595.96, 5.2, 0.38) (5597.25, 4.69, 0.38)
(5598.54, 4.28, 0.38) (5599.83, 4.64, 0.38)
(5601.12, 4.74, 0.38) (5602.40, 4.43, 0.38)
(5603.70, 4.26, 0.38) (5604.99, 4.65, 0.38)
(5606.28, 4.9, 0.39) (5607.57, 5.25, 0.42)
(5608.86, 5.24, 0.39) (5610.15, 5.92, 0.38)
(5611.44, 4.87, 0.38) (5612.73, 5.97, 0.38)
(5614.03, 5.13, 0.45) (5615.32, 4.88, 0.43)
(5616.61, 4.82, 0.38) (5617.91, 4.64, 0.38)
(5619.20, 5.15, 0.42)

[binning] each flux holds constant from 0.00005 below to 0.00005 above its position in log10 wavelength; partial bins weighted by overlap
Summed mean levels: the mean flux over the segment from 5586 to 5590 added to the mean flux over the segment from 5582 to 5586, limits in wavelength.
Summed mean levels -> 9.5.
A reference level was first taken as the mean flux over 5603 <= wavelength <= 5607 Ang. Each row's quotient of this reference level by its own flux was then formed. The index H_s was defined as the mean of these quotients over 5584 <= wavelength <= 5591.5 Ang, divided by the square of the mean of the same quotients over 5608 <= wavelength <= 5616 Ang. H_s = 1.27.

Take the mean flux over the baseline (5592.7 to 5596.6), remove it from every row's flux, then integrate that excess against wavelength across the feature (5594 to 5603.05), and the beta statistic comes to -1.8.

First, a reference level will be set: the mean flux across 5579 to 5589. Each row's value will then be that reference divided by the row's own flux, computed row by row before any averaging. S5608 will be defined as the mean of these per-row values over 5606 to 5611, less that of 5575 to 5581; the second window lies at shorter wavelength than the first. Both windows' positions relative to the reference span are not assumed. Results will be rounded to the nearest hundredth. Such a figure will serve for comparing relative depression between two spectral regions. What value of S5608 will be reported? -0.09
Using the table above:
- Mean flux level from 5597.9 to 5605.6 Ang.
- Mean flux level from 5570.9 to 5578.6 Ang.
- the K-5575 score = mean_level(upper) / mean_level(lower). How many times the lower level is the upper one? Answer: 0.91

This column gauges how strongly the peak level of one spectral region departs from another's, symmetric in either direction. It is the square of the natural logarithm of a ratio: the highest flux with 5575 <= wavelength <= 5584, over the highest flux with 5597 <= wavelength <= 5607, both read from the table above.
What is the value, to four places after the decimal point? 0.0029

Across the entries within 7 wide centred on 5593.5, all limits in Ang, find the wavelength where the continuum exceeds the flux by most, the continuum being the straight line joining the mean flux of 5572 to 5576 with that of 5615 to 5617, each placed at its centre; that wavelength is 5593.38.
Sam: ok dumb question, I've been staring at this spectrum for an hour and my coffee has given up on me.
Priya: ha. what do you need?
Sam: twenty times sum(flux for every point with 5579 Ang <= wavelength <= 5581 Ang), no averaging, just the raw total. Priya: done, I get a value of 183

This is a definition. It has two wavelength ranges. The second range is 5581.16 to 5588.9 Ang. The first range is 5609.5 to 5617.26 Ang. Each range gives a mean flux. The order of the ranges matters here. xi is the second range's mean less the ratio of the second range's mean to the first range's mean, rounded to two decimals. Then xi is 3.88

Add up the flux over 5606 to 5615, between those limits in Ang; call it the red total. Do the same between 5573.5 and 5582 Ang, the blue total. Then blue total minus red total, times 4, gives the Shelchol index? -14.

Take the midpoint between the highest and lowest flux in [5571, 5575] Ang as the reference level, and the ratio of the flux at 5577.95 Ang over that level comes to 1.03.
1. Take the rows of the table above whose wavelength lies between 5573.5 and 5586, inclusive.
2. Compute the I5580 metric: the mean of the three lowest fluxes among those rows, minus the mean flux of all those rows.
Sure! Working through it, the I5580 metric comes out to -0.25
